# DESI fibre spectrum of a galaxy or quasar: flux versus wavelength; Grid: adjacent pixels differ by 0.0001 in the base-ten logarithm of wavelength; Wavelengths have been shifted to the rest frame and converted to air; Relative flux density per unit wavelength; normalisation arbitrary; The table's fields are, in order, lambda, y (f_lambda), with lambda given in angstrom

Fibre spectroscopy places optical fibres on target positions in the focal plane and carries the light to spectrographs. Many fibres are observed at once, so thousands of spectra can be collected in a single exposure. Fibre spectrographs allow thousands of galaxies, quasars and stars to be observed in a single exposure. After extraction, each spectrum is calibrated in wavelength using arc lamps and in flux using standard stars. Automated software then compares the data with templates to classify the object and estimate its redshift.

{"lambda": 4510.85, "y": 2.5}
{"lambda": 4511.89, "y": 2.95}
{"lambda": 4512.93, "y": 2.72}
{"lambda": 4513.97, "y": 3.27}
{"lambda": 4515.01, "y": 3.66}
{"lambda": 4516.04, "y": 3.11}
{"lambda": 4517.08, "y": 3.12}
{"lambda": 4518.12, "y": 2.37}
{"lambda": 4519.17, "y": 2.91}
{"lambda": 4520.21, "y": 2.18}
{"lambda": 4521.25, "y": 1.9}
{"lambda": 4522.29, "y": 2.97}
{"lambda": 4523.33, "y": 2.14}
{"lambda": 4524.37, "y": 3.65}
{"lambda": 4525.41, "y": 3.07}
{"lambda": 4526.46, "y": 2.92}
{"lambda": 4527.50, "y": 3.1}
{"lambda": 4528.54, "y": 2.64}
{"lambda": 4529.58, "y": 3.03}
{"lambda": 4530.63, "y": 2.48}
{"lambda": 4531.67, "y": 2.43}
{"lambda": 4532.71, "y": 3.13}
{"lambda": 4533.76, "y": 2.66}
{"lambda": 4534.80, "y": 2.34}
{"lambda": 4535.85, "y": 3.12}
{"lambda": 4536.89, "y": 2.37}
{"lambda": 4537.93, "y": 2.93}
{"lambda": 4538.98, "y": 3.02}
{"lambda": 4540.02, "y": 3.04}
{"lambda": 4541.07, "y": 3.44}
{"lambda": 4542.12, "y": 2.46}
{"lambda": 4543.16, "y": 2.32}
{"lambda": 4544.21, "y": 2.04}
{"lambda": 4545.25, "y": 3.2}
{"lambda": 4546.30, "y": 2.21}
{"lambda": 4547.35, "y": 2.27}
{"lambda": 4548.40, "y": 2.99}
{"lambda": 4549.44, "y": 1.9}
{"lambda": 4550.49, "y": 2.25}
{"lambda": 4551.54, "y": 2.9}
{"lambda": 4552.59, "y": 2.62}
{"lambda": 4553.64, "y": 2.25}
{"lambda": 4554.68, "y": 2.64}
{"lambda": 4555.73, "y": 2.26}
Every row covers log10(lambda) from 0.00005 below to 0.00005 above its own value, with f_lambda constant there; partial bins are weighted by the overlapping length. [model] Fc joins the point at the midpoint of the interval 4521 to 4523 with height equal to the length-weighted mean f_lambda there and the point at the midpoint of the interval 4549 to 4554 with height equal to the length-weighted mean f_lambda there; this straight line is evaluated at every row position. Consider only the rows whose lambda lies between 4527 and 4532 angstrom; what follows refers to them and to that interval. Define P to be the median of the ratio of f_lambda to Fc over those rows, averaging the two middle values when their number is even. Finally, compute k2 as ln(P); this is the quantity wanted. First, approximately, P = 1.07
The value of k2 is 0.07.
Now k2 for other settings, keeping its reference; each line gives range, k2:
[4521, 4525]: 0.03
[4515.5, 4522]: 0.06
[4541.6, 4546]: -0.01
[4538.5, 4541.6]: 0.22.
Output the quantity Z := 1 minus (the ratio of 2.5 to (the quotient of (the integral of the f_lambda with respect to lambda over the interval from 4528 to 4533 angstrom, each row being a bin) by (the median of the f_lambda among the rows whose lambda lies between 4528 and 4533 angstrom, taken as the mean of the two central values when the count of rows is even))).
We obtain 0.516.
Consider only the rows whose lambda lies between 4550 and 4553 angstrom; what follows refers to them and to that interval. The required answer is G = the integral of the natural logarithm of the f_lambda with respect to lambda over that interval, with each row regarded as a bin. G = 2.84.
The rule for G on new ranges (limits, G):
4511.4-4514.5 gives 3.38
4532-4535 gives 3.00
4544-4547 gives 2.71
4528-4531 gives 3.00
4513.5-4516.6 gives 3.75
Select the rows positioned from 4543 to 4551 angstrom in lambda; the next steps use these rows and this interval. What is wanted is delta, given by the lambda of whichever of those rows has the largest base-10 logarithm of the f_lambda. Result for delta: 4545.25 angstrom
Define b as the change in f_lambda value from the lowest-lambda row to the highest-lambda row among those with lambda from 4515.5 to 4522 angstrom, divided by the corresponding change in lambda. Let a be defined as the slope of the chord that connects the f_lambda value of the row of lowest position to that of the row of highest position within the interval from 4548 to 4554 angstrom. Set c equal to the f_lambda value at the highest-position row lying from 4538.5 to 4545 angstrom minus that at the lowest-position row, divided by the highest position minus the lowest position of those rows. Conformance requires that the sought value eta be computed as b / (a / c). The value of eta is -0.31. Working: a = -0.14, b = -0.23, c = -0.19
